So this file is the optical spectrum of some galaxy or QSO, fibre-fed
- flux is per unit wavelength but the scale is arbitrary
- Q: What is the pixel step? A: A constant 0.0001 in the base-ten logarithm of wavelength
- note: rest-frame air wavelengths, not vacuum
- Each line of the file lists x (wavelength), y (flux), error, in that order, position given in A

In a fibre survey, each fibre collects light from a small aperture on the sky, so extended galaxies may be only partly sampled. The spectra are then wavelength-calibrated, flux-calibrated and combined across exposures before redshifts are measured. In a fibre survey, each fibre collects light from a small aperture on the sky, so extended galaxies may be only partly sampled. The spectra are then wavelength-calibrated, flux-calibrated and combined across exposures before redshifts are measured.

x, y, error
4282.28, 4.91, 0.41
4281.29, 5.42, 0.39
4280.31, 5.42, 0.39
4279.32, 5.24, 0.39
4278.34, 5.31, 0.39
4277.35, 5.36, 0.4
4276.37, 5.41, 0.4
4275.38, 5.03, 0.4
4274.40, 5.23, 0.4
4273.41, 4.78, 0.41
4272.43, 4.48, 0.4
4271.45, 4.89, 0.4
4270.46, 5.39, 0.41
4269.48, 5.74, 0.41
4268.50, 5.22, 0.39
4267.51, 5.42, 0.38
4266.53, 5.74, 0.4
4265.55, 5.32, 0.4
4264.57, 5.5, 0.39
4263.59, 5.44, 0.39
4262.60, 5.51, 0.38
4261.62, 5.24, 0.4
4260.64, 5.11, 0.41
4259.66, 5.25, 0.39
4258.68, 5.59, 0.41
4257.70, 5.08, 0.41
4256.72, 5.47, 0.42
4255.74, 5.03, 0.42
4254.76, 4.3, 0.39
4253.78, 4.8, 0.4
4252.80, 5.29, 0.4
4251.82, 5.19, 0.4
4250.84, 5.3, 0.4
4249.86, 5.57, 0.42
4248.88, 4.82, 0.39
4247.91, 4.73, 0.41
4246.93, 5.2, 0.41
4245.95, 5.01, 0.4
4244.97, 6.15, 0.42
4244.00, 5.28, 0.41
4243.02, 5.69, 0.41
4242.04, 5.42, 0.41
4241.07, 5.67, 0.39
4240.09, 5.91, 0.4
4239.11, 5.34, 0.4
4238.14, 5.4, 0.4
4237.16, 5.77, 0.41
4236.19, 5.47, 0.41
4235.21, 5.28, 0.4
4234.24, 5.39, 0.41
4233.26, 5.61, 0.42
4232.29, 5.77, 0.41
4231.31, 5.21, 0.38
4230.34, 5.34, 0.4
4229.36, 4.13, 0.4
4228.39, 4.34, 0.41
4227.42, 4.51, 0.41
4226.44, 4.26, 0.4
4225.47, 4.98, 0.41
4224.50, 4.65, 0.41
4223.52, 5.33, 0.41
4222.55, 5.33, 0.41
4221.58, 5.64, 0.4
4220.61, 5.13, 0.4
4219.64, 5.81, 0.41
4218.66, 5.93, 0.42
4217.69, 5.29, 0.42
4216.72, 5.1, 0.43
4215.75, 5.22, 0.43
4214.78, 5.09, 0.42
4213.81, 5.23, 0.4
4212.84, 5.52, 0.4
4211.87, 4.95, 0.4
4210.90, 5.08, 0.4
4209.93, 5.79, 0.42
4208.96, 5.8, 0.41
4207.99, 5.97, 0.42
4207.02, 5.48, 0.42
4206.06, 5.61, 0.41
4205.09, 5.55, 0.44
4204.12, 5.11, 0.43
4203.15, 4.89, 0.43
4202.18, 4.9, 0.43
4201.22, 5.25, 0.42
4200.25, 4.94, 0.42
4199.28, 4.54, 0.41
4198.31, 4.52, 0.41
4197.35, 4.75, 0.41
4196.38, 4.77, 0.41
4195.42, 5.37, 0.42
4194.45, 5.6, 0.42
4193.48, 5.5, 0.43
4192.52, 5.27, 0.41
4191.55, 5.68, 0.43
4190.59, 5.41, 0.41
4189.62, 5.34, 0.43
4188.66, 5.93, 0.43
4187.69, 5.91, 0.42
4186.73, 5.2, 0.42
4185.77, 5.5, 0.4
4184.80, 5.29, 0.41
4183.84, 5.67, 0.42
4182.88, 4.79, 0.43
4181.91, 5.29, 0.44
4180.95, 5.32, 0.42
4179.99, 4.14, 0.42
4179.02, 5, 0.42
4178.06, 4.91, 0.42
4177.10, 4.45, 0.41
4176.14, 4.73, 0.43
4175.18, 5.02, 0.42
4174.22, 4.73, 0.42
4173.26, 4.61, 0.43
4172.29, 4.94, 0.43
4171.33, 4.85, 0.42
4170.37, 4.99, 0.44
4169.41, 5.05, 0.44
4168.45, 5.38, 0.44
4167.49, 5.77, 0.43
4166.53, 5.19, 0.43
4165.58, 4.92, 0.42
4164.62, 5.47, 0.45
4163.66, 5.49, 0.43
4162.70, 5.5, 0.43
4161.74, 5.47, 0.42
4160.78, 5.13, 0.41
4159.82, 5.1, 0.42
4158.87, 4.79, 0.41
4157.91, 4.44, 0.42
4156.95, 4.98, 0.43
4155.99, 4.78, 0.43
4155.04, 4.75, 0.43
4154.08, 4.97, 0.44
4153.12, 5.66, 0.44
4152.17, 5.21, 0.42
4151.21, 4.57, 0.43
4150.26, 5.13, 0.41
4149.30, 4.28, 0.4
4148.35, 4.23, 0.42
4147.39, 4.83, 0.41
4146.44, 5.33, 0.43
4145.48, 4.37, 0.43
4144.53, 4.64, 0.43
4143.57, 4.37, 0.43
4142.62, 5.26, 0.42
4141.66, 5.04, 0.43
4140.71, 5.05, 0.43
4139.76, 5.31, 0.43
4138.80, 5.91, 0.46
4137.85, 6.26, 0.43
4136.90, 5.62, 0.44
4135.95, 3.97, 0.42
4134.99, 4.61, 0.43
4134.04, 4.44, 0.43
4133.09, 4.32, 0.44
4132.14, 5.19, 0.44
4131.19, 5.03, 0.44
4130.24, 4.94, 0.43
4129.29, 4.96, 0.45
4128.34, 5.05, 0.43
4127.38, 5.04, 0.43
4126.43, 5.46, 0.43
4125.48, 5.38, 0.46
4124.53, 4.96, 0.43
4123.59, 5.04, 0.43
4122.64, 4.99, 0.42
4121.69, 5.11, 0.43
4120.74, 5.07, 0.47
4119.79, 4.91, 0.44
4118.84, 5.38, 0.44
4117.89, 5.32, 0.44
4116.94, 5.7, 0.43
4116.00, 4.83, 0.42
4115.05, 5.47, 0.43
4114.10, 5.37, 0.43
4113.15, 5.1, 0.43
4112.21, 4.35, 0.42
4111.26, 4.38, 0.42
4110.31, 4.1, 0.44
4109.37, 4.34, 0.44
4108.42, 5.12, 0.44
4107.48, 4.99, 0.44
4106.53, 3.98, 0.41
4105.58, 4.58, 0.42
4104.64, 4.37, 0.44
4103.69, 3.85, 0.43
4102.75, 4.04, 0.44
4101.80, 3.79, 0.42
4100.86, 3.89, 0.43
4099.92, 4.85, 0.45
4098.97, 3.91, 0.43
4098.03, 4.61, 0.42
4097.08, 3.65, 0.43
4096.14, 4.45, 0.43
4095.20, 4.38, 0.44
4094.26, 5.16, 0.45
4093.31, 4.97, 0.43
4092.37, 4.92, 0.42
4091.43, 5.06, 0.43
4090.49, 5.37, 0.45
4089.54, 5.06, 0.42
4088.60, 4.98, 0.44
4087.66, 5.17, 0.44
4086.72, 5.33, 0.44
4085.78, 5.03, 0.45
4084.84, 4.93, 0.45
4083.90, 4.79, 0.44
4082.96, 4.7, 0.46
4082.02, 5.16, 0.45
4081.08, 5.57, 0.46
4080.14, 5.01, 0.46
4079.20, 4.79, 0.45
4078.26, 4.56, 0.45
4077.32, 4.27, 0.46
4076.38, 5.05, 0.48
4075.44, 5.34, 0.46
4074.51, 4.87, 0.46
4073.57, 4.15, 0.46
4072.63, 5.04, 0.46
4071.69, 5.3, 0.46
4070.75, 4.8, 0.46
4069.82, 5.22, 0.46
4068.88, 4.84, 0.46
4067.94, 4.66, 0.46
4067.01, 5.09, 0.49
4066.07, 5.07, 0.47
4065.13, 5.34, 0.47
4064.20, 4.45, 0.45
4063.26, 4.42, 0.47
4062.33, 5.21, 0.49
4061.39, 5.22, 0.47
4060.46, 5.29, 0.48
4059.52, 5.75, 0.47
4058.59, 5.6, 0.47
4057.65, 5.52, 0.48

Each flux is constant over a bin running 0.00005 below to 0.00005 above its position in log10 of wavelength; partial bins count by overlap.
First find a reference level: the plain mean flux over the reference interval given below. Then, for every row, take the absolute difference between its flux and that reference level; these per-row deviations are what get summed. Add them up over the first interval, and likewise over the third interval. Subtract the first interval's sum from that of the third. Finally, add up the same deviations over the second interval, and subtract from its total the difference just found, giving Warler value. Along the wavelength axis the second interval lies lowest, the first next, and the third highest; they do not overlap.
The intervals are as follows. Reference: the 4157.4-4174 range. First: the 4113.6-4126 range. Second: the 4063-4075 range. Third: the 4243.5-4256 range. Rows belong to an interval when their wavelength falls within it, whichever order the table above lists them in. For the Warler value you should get 3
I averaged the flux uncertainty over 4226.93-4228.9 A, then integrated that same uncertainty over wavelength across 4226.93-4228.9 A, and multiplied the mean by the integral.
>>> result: 0.33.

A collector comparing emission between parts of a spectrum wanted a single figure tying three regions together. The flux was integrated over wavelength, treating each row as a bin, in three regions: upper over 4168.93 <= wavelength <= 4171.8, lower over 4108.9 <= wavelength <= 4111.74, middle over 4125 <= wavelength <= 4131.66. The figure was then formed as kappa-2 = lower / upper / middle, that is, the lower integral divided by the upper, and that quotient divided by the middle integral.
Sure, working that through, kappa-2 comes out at 0.02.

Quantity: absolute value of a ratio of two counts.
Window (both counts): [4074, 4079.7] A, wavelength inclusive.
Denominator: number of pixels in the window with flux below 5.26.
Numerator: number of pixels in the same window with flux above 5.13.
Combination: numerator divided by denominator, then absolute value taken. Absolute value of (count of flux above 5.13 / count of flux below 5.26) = 0.20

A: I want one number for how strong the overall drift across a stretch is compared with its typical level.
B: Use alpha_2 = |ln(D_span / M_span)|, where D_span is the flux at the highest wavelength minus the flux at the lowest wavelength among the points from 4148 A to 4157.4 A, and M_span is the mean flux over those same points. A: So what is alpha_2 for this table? 1.9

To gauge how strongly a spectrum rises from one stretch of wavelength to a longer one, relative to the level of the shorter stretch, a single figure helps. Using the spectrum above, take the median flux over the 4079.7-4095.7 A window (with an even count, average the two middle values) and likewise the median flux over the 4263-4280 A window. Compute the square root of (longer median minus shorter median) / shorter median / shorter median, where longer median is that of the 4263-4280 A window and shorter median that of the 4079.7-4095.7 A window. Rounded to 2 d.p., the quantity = 0.11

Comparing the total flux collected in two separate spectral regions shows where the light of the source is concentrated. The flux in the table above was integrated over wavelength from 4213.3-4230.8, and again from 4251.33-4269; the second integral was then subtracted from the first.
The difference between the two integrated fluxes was -4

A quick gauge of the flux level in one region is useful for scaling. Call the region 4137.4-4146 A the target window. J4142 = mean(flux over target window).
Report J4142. 5.13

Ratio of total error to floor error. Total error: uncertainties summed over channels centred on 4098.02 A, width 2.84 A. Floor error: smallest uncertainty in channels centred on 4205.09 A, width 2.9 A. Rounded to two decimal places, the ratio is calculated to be 3.12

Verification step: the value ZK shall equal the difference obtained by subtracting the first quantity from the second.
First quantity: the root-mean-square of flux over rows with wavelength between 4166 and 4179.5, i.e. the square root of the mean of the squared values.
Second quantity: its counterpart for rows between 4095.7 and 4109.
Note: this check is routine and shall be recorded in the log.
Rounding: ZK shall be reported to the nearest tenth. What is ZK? -0.7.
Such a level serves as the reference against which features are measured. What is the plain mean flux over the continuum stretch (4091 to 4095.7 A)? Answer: 4.9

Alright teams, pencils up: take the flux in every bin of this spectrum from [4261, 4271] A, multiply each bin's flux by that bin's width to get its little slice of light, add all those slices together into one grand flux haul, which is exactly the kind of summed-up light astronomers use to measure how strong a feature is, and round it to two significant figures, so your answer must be 54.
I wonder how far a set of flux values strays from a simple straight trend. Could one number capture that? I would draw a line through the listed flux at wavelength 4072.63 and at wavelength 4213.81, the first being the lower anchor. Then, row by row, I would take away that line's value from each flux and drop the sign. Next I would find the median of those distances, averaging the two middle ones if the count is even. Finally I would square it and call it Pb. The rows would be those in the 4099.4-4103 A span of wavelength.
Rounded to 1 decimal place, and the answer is 1.2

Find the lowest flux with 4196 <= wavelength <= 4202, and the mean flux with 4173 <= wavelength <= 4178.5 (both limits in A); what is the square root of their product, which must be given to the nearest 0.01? 4.63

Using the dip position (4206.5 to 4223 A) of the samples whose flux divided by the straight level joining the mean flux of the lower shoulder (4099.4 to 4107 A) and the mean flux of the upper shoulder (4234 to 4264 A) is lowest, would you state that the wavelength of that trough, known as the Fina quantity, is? 4211.87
